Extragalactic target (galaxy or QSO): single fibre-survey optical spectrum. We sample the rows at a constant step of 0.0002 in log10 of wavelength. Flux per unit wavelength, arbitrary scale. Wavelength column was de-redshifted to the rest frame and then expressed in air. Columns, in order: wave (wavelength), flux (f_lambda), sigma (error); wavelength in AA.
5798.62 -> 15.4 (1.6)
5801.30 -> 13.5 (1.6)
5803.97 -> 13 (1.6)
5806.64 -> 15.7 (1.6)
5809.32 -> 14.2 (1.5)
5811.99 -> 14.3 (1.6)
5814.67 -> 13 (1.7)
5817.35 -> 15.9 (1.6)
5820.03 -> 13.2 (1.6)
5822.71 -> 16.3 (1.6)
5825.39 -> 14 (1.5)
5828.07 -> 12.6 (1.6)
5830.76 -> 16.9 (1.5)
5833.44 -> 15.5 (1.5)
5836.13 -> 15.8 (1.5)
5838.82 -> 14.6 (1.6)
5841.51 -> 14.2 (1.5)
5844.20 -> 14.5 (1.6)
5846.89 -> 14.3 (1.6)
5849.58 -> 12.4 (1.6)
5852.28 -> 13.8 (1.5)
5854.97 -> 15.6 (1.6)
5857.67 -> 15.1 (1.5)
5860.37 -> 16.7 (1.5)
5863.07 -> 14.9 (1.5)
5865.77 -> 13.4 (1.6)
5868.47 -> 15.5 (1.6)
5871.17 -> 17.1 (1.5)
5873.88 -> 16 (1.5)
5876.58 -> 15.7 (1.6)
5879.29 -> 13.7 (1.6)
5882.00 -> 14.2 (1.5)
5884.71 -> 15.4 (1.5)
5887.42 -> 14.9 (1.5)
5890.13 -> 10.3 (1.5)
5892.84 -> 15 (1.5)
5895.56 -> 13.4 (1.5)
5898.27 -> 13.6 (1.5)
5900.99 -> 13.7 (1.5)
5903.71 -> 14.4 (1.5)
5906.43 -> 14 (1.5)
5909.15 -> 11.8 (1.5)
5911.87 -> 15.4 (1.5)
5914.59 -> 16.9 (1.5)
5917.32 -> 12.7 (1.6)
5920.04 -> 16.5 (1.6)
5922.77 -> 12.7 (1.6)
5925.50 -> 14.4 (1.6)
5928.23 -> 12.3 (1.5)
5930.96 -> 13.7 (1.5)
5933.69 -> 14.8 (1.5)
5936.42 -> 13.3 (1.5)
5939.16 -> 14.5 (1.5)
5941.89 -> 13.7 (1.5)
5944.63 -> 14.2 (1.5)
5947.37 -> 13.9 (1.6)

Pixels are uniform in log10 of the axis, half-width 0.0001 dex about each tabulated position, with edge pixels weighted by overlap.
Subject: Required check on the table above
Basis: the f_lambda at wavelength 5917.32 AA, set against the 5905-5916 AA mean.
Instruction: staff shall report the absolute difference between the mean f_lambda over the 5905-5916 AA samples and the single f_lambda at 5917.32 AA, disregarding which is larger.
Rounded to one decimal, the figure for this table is 1.8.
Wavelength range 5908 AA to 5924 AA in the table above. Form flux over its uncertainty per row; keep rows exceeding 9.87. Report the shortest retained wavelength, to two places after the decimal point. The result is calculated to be 5911.87 AA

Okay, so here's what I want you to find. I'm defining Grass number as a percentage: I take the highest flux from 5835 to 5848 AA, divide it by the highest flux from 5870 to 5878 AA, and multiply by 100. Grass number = 92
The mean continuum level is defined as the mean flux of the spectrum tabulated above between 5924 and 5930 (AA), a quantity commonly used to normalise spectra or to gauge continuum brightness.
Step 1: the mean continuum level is 13.4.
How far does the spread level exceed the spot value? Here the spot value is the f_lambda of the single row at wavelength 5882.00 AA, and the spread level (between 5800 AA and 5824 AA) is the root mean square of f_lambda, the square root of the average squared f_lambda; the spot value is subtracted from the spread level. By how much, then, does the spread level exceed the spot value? 0.2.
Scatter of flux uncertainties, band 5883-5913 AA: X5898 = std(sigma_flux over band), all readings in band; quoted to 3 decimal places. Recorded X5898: 0.000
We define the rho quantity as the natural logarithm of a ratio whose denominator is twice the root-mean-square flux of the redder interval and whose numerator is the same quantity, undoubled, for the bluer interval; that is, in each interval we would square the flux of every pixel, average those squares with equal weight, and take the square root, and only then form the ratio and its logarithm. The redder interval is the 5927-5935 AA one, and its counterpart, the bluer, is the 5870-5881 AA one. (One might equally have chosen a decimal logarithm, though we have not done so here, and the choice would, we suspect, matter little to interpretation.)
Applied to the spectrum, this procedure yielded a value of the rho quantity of -0.55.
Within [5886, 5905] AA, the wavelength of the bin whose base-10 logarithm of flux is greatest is 5892.84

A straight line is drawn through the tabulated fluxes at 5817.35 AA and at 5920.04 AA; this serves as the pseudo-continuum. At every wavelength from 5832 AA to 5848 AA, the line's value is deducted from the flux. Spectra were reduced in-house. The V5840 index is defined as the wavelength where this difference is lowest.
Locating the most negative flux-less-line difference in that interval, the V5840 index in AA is 5841.51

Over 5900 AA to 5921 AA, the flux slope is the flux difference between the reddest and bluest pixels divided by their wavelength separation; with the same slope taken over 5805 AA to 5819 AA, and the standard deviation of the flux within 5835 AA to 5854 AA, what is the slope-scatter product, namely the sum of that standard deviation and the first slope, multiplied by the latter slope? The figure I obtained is 0.02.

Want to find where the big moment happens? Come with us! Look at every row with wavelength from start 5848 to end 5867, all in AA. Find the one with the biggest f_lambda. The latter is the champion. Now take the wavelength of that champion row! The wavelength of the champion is 5860.37 AA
